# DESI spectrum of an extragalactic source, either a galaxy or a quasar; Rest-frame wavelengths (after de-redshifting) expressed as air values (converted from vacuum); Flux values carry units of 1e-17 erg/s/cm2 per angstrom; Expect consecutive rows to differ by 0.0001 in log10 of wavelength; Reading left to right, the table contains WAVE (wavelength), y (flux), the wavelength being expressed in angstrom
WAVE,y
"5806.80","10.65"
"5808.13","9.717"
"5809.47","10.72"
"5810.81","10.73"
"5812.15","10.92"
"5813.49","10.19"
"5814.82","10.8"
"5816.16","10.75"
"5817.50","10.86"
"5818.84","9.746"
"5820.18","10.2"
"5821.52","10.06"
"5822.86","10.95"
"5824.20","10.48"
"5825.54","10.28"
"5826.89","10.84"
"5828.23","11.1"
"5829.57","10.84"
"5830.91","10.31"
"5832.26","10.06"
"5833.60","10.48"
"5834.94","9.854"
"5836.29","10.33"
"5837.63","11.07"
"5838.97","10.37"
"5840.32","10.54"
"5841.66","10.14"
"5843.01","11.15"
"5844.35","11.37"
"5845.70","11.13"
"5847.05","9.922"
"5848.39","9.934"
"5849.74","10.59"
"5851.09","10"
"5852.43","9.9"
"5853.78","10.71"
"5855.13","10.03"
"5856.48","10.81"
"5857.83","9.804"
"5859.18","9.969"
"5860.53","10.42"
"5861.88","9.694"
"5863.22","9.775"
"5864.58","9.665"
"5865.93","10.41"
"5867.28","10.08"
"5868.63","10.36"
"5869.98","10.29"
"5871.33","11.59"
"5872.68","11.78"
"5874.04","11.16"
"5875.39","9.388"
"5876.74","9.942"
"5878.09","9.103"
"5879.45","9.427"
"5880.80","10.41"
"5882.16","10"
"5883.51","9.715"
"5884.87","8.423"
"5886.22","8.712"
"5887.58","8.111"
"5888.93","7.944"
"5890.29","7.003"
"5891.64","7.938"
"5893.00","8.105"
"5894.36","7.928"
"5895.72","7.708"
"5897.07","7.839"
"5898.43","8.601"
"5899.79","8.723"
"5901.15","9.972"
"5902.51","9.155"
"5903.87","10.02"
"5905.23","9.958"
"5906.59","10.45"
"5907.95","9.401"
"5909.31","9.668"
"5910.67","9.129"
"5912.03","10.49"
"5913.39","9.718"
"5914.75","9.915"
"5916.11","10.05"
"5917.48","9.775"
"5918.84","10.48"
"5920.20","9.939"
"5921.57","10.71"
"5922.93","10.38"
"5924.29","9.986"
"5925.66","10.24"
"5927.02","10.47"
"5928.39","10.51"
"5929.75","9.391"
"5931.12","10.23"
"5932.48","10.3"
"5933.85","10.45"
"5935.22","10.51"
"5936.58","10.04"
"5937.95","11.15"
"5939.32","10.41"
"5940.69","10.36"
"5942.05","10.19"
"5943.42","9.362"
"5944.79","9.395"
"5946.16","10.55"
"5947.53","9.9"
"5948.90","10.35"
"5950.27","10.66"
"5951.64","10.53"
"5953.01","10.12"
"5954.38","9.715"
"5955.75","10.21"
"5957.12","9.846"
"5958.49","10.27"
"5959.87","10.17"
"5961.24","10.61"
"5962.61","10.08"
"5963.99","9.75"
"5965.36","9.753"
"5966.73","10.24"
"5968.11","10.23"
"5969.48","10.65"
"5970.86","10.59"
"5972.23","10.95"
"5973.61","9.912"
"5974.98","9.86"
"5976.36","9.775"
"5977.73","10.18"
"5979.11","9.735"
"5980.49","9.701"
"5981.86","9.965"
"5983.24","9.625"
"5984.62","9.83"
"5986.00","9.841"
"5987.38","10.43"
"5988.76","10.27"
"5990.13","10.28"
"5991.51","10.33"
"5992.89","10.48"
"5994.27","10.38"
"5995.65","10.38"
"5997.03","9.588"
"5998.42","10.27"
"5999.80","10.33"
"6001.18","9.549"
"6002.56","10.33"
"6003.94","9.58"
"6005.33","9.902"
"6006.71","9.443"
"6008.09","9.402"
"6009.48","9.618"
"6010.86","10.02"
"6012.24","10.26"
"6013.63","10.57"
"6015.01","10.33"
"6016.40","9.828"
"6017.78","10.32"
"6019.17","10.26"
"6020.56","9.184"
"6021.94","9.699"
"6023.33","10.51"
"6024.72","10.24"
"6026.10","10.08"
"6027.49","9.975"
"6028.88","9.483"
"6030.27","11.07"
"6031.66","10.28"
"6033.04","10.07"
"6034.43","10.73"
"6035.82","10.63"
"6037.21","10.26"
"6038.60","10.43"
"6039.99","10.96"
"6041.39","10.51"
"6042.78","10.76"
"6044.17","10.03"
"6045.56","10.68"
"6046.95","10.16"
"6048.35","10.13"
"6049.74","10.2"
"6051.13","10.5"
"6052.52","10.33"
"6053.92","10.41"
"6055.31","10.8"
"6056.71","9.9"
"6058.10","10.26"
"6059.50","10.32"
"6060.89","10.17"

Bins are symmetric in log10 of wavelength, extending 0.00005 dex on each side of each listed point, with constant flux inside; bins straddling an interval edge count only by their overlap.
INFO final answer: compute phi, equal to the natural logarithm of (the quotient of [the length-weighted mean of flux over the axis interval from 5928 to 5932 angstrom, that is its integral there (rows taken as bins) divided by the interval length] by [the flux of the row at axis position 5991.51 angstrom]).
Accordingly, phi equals -0.03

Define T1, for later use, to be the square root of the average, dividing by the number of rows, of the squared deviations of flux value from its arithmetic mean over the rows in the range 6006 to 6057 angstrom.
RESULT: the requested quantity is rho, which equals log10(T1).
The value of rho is -0.36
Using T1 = 0.43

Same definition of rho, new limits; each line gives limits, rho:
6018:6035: -0.30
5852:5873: -0.21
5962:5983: -0.43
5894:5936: -0.09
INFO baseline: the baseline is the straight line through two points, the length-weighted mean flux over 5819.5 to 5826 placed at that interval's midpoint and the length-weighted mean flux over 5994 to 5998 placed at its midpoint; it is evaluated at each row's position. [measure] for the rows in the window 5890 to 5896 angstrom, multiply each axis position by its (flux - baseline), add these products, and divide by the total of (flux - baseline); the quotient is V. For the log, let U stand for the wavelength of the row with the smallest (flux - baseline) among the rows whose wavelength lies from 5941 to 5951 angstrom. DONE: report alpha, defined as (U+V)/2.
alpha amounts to 5918.1 angstrom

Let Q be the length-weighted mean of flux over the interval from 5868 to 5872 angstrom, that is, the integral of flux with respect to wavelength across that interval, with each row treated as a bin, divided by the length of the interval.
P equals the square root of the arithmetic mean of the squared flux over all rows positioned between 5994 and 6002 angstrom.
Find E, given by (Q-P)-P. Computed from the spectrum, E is -9.4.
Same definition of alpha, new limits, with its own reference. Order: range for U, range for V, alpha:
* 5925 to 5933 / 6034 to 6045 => 5984.3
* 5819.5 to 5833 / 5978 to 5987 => 5901.9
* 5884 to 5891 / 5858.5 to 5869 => 5876.6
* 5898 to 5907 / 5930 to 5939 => 5917.4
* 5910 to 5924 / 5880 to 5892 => 5899.5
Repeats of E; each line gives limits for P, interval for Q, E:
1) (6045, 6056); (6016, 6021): -10.9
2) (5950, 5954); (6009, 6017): -10.8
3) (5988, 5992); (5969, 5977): -10.3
